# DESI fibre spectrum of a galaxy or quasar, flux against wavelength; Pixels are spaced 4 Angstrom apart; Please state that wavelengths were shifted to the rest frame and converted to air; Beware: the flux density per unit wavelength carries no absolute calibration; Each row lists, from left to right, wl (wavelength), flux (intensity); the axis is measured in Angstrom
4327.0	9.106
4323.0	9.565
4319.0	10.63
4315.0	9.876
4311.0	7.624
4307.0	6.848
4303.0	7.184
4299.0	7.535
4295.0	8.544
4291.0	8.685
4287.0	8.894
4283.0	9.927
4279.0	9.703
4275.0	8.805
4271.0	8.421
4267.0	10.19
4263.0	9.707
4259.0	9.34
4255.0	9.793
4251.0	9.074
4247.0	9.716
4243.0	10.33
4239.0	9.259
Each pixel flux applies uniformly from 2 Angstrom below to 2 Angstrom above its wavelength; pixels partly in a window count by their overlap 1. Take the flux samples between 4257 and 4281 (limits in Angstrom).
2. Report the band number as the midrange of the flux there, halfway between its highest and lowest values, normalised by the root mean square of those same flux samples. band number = 0.99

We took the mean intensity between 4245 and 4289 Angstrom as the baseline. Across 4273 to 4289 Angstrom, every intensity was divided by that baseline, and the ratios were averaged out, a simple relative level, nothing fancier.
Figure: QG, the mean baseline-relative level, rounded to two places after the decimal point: 0.99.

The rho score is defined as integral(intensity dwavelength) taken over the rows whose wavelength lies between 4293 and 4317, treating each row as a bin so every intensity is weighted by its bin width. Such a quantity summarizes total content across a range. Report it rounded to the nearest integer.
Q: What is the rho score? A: 190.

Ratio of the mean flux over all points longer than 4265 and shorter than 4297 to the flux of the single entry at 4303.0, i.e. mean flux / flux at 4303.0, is 1.27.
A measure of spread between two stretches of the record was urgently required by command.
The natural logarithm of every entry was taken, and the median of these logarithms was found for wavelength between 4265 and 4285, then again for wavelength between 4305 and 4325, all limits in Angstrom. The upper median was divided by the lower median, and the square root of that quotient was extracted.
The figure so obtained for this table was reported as 0.997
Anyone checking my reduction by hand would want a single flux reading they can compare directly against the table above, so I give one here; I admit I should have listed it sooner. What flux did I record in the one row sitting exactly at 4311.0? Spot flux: 7.624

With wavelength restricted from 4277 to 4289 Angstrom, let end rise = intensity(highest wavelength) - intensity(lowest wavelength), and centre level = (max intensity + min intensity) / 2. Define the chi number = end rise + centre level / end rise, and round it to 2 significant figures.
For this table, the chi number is -12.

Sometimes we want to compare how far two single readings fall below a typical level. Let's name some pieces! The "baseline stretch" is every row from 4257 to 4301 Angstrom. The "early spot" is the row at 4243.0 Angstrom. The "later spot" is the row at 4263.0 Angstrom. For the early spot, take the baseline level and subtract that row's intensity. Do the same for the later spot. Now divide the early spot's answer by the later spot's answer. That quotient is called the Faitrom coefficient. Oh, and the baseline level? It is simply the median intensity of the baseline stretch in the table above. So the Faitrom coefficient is 1.8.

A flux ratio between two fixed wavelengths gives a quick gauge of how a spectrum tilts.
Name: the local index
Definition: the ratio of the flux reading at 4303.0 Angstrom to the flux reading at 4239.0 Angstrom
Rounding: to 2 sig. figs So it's 0.78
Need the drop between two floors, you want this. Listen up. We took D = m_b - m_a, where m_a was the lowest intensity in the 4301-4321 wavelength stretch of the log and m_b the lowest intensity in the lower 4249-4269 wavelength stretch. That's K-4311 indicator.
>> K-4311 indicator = 2.2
